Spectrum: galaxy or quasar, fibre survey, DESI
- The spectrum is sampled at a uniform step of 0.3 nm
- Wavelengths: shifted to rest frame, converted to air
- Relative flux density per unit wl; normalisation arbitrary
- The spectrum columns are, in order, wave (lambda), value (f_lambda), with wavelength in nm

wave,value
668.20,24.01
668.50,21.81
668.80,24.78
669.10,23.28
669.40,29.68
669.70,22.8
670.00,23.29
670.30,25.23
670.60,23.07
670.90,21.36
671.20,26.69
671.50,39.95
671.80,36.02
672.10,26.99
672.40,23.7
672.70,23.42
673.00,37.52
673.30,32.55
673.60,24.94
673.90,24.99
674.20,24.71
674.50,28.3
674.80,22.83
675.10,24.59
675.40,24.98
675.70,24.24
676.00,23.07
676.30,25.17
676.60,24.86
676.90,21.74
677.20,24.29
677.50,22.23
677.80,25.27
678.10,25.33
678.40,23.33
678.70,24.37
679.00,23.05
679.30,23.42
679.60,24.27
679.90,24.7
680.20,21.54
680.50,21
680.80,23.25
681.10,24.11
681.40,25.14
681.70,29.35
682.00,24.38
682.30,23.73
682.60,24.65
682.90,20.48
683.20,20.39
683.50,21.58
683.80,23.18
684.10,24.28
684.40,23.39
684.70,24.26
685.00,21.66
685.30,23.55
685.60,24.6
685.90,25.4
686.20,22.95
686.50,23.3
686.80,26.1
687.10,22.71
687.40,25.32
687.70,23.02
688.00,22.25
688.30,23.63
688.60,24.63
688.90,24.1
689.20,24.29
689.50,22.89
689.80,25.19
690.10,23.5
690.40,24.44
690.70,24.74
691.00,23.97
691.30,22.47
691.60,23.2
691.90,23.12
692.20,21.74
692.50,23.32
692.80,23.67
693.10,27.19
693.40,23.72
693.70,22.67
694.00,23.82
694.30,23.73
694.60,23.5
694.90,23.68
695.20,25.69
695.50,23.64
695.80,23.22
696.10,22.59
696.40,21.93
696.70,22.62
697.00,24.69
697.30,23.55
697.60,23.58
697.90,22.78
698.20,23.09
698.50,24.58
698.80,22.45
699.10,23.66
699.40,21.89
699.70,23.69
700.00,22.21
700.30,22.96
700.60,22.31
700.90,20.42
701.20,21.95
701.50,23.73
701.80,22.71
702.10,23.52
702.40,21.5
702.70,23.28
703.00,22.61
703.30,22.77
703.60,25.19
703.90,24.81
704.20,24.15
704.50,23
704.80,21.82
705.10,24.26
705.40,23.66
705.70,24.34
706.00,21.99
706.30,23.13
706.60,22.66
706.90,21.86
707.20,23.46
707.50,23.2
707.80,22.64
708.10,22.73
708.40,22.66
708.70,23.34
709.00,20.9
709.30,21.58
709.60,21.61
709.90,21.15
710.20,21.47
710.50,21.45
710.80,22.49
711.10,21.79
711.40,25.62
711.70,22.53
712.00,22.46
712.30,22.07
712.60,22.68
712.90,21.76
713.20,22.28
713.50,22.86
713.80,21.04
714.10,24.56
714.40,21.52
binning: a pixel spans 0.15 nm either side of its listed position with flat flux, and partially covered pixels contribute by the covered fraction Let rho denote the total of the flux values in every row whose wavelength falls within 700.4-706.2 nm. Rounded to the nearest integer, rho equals 438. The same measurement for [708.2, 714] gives 422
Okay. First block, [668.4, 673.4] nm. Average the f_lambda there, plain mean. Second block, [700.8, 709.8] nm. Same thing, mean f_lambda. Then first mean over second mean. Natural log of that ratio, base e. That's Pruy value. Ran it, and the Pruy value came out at 0.174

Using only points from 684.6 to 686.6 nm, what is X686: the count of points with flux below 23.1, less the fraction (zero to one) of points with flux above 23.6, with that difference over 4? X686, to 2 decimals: 0.39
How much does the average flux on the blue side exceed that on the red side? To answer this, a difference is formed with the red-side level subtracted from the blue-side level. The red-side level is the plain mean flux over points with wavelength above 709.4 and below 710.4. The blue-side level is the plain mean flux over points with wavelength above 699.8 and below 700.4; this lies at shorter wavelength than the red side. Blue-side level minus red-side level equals 1.2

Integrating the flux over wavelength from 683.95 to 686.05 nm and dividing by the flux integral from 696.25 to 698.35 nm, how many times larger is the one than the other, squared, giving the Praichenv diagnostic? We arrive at 1.06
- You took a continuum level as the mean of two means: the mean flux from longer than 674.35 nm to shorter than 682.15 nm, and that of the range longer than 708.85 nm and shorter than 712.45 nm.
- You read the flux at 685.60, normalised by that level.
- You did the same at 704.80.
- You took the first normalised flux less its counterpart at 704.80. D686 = 0.12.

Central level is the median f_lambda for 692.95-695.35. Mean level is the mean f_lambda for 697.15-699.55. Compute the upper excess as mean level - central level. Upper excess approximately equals -0.5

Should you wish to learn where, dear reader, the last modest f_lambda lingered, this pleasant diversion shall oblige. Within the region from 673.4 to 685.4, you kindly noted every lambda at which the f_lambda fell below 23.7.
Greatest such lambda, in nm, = 685.30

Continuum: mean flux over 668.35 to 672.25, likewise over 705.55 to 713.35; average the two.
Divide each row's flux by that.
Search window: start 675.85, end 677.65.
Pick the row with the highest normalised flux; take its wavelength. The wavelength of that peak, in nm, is 676.30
